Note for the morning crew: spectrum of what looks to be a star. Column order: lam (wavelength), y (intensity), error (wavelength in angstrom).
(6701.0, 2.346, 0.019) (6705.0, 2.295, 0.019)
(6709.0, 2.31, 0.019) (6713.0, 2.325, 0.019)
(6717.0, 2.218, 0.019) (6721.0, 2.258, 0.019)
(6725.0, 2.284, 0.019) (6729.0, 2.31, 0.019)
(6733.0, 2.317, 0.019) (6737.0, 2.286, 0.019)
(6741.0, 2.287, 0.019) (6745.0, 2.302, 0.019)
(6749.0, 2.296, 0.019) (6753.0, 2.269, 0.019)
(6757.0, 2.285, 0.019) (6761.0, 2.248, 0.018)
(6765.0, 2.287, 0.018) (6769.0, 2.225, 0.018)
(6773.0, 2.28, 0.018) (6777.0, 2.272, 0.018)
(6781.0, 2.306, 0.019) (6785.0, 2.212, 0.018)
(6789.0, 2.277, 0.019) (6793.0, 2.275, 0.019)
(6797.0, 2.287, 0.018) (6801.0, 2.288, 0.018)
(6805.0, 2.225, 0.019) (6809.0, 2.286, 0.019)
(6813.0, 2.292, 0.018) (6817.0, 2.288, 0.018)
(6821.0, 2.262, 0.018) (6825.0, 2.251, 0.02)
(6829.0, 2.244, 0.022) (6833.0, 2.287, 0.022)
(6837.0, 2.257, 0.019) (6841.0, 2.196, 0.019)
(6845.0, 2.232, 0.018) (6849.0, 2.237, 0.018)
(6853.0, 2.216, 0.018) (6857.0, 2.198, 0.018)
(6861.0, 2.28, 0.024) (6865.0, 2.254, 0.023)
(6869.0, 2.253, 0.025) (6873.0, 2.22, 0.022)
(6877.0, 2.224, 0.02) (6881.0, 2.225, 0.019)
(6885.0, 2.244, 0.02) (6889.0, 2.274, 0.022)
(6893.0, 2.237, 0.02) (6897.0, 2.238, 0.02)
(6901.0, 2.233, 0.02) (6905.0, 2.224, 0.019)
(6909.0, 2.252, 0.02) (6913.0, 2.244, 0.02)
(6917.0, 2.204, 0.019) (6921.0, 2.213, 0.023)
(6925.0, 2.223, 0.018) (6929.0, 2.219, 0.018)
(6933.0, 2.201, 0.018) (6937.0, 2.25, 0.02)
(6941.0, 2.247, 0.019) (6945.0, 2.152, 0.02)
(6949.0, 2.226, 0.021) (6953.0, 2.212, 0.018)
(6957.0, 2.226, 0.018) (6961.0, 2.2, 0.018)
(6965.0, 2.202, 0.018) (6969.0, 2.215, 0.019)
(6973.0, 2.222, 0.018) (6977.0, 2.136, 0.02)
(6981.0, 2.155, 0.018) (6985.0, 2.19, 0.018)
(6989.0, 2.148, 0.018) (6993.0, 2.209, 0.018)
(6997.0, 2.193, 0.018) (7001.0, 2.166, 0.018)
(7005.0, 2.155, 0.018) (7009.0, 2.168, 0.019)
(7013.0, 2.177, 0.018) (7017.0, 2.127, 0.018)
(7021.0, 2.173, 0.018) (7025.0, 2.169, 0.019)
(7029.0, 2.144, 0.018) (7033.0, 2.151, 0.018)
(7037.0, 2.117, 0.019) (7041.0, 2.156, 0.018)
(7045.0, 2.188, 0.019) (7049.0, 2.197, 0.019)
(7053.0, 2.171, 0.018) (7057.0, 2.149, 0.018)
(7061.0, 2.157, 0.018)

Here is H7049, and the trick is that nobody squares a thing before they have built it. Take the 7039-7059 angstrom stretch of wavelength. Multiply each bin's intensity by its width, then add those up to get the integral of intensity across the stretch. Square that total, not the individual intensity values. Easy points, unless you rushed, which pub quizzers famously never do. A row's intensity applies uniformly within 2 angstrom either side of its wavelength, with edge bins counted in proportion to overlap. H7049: 1887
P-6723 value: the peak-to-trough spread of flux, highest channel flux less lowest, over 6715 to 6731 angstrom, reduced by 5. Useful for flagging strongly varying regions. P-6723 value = -4.91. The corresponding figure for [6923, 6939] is -4.95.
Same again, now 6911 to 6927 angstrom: -4.96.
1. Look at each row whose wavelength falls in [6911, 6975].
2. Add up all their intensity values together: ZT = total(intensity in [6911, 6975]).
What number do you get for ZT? 35.5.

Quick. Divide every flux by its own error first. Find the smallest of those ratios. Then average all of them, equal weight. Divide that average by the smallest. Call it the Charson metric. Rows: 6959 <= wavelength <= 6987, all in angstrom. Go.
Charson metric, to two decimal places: 1.11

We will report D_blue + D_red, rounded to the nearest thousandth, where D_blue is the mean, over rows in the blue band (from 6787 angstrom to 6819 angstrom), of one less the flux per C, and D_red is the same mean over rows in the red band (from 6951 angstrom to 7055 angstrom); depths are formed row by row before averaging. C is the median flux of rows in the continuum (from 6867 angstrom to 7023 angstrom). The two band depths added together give -0.010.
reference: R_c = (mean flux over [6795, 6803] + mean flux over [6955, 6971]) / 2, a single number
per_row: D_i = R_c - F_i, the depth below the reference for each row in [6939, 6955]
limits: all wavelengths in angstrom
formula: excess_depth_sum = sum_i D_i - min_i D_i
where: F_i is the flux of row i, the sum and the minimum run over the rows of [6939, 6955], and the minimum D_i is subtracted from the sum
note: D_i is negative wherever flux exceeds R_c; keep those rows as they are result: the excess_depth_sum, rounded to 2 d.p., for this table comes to 0.16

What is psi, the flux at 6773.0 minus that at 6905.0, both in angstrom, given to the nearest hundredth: 0.06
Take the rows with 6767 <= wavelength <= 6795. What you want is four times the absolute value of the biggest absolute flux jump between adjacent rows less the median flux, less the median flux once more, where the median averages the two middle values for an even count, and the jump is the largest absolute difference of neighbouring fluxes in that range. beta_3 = 17.8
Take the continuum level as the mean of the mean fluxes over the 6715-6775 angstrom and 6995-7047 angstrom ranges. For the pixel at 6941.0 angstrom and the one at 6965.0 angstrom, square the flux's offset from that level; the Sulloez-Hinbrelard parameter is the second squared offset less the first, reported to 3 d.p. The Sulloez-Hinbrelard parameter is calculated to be -0.001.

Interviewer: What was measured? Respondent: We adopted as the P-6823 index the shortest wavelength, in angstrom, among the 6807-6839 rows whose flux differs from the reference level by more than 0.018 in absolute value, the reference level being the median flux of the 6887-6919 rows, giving 6809.0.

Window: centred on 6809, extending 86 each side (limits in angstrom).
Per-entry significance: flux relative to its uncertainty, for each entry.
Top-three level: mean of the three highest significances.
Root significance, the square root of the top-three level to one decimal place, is 11.3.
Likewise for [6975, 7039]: 11.0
